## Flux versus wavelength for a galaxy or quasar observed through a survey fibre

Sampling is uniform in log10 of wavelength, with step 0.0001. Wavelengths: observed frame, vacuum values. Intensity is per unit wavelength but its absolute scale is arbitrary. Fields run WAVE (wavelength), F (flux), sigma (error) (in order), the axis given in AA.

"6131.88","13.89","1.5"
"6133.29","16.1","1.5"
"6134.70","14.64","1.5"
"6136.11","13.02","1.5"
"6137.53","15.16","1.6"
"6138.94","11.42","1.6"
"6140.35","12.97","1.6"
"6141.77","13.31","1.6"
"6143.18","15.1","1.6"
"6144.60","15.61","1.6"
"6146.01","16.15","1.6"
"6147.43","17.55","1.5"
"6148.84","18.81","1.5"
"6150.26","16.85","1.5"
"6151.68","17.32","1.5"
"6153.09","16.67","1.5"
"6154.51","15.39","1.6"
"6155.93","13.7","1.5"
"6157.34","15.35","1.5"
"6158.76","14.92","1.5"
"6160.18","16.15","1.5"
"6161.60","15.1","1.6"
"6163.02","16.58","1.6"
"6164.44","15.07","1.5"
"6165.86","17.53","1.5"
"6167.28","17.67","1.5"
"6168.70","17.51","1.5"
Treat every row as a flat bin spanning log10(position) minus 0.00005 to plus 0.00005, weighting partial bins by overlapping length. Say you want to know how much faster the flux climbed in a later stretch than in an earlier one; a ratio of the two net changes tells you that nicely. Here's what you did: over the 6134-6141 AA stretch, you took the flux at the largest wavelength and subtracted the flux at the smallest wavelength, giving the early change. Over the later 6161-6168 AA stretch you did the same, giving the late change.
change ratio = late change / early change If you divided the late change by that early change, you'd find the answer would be -1.5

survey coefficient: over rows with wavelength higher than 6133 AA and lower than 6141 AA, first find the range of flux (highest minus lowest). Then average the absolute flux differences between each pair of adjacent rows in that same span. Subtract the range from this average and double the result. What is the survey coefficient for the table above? -5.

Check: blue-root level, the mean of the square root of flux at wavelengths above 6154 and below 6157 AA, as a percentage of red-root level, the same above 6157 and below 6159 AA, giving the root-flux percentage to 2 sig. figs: 98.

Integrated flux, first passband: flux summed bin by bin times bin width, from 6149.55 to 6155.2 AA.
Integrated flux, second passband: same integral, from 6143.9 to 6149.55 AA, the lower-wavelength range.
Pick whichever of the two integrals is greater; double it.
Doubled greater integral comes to 193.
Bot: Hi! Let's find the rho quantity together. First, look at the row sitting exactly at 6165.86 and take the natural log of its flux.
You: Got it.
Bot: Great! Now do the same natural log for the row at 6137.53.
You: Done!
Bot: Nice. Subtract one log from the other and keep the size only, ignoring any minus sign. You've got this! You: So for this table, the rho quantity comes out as 0.15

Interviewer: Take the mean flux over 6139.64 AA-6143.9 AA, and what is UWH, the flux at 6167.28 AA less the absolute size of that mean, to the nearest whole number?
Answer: 4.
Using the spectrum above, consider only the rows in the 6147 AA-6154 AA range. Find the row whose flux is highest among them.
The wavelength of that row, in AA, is 6148.84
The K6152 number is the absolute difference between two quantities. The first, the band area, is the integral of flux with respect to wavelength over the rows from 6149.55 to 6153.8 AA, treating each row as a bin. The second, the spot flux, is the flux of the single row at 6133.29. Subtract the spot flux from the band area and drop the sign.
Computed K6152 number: 56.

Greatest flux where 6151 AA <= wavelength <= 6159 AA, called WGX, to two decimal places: 17.32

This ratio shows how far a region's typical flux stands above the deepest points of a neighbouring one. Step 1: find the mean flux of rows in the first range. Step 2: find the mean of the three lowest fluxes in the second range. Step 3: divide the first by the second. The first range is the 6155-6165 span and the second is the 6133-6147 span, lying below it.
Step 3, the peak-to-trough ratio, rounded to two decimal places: 1.22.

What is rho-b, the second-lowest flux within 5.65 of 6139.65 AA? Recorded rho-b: 12.97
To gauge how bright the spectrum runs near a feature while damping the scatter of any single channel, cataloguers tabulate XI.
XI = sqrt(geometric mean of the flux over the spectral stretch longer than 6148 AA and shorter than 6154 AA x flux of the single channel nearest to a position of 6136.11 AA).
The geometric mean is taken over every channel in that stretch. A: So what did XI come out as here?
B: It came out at 15.0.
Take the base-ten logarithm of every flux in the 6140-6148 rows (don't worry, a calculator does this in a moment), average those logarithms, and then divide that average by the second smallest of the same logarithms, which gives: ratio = 1.05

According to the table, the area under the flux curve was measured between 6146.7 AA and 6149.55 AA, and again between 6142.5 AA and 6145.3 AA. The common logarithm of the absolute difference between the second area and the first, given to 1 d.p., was 0.9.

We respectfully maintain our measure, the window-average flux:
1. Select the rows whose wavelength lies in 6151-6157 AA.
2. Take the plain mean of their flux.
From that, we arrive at 15.8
